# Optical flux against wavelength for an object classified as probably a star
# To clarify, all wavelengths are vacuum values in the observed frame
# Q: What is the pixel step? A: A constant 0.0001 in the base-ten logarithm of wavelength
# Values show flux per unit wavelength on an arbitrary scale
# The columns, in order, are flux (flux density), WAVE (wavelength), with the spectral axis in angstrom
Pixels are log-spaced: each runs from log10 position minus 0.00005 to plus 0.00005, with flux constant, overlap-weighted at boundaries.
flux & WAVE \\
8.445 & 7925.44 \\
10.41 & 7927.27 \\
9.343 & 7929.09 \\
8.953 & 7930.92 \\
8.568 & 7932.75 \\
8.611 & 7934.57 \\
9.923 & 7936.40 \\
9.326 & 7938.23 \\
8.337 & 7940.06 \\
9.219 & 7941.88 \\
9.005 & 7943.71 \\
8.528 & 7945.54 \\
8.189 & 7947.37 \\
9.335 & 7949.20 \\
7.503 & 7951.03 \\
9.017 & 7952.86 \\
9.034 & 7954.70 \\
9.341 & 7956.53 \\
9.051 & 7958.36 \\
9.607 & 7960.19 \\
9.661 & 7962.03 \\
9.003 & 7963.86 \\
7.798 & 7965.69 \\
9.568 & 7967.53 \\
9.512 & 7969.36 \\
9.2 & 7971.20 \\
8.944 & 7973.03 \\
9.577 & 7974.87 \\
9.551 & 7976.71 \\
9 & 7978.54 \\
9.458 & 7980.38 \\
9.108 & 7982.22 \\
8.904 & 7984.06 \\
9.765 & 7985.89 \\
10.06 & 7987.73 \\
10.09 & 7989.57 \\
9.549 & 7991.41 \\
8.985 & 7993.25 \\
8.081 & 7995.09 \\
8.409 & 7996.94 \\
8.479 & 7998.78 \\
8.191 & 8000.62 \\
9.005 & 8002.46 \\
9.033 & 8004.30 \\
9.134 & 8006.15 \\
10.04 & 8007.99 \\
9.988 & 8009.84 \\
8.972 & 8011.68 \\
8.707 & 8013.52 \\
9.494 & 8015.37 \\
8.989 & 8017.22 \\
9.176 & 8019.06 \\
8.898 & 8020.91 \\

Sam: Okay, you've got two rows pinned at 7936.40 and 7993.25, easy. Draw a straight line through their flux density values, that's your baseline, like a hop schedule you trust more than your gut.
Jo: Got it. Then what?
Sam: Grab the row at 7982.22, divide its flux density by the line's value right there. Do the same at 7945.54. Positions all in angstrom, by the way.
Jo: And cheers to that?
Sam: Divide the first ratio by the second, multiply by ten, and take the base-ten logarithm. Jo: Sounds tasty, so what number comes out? 1.06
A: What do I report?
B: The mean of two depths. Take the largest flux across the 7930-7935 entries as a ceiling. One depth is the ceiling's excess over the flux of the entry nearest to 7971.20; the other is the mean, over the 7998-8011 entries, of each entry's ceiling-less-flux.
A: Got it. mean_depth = -0.2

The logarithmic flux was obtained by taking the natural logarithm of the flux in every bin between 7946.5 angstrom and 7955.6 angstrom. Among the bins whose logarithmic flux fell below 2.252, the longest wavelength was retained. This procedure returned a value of 7954.70 angstrom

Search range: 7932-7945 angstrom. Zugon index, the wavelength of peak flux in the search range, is 7936.40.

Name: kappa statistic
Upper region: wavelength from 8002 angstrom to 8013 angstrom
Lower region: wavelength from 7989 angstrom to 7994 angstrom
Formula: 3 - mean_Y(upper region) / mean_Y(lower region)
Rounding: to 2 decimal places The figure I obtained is 2.02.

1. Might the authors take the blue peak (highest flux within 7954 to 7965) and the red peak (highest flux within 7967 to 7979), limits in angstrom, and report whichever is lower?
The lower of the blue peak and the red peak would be 9.6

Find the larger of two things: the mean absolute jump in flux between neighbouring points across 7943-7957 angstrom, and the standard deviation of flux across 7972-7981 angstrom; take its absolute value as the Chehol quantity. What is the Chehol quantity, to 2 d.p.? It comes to 0.80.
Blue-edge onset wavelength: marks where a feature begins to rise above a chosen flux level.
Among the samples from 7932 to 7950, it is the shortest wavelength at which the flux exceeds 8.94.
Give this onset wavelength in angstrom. 7936.40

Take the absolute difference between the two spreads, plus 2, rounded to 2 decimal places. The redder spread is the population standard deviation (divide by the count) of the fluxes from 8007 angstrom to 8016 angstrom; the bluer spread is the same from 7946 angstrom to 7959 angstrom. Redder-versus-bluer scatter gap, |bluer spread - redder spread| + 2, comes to 2.10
